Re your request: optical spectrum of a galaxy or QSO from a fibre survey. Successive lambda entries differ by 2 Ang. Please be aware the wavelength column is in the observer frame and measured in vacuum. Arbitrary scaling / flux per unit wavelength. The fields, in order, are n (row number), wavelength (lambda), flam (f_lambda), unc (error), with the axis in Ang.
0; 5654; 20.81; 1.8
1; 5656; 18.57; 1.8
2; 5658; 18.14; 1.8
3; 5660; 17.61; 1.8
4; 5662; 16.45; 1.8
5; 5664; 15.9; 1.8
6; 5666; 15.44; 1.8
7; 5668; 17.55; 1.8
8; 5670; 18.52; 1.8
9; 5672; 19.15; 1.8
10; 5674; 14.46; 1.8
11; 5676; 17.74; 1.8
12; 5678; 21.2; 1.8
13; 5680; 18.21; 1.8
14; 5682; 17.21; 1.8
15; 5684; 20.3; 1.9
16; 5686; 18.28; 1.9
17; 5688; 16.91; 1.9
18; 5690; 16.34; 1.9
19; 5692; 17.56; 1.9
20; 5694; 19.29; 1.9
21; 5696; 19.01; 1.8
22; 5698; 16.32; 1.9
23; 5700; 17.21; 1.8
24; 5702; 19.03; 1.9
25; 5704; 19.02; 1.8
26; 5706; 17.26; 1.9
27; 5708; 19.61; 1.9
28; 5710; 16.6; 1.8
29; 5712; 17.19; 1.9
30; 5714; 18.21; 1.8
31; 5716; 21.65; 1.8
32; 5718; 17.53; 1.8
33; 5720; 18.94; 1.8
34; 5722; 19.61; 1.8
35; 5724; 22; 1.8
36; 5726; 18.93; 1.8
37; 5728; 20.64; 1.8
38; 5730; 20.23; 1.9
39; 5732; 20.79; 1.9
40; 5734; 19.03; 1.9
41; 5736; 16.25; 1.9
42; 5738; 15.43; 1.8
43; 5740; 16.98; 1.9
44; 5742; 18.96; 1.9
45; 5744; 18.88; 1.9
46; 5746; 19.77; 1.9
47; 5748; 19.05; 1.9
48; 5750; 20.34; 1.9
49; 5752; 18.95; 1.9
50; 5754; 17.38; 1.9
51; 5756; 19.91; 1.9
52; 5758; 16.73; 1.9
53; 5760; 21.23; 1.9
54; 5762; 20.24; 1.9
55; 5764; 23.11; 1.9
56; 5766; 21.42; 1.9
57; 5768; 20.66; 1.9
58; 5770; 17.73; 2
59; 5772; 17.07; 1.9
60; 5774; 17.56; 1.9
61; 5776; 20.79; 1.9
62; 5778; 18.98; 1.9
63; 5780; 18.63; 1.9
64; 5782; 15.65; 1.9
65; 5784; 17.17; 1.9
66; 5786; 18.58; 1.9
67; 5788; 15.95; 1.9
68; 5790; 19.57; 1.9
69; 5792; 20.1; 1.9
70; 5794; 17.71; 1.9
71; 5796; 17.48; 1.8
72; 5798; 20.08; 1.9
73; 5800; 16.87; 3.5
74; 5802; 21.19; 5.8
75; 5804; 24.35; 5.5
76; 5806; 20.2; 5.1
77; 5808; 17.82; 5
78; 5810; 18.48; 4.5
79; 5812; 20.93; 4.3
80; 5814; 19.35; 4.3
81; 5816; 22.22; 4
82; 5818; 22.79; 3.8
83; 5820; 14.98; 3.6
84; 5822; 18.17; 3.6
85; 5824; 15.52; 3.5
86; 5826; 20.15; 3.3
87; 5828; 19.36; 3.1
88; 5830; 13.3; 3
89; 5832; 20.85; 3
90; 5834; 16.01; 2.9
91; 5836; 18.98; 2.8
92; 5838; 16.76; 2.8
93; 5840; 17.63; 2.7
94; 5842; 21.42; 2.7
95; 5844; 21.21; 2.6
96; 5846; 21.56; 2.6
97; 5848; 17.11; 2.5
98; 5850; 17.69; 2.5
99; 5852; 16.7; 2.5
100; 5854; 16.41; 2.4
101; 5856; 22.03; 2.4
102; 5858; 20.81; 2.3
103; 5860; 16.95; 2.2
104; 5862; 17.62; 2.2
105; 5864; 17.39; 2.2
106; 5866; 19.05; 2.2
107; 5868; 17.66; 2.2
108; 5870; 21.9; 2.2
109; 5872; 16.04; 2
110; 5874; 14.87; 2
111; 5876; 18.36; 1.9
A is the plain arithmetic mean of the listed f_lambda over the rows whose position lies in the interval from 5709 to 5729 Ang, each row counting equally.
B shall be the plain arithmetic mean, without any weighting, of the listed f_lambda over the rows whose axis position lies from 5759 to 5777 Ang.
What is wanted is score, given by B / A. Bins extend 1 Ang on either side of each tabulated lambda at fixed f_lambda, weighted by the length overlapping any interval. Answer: 1.04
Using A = 19.1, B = 20.0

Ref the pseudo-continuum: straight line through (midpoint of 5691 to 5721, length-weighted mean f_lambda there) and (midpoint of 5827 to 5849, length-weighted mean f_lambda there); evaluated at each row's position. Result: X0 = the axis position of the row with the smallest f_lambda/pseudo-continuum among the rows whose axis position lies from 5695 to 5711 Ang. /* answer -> 5698 Ang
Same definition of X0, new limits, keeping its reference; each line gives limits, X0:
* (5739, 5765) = 5758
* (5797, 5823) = 5820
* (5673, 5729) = 5674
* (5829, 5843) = 5830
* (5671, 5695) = 5674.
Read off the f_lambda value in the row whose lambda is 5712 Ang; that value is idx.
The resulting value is 17.19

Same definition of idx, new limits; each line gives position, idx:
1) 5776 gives 20.79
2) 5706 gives 17.26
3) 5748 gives 19.05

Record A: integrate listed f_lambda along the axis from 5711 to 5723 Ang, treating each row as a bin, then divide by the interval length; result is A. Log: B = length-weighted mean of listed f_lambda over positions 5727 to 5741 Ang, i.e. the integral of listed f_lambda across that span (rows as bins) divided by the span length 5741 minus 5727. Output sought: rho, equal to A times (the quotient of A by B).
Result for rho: 19.2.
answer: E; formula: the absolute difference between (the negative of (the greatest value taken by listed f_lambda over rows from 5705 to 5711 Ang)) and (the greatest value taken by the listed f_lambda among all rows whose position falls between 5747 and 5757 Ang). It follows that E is 40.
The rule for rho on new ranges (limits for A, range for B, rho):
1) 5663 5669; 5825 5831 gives 15.1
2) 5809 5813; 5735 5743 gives 23.0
